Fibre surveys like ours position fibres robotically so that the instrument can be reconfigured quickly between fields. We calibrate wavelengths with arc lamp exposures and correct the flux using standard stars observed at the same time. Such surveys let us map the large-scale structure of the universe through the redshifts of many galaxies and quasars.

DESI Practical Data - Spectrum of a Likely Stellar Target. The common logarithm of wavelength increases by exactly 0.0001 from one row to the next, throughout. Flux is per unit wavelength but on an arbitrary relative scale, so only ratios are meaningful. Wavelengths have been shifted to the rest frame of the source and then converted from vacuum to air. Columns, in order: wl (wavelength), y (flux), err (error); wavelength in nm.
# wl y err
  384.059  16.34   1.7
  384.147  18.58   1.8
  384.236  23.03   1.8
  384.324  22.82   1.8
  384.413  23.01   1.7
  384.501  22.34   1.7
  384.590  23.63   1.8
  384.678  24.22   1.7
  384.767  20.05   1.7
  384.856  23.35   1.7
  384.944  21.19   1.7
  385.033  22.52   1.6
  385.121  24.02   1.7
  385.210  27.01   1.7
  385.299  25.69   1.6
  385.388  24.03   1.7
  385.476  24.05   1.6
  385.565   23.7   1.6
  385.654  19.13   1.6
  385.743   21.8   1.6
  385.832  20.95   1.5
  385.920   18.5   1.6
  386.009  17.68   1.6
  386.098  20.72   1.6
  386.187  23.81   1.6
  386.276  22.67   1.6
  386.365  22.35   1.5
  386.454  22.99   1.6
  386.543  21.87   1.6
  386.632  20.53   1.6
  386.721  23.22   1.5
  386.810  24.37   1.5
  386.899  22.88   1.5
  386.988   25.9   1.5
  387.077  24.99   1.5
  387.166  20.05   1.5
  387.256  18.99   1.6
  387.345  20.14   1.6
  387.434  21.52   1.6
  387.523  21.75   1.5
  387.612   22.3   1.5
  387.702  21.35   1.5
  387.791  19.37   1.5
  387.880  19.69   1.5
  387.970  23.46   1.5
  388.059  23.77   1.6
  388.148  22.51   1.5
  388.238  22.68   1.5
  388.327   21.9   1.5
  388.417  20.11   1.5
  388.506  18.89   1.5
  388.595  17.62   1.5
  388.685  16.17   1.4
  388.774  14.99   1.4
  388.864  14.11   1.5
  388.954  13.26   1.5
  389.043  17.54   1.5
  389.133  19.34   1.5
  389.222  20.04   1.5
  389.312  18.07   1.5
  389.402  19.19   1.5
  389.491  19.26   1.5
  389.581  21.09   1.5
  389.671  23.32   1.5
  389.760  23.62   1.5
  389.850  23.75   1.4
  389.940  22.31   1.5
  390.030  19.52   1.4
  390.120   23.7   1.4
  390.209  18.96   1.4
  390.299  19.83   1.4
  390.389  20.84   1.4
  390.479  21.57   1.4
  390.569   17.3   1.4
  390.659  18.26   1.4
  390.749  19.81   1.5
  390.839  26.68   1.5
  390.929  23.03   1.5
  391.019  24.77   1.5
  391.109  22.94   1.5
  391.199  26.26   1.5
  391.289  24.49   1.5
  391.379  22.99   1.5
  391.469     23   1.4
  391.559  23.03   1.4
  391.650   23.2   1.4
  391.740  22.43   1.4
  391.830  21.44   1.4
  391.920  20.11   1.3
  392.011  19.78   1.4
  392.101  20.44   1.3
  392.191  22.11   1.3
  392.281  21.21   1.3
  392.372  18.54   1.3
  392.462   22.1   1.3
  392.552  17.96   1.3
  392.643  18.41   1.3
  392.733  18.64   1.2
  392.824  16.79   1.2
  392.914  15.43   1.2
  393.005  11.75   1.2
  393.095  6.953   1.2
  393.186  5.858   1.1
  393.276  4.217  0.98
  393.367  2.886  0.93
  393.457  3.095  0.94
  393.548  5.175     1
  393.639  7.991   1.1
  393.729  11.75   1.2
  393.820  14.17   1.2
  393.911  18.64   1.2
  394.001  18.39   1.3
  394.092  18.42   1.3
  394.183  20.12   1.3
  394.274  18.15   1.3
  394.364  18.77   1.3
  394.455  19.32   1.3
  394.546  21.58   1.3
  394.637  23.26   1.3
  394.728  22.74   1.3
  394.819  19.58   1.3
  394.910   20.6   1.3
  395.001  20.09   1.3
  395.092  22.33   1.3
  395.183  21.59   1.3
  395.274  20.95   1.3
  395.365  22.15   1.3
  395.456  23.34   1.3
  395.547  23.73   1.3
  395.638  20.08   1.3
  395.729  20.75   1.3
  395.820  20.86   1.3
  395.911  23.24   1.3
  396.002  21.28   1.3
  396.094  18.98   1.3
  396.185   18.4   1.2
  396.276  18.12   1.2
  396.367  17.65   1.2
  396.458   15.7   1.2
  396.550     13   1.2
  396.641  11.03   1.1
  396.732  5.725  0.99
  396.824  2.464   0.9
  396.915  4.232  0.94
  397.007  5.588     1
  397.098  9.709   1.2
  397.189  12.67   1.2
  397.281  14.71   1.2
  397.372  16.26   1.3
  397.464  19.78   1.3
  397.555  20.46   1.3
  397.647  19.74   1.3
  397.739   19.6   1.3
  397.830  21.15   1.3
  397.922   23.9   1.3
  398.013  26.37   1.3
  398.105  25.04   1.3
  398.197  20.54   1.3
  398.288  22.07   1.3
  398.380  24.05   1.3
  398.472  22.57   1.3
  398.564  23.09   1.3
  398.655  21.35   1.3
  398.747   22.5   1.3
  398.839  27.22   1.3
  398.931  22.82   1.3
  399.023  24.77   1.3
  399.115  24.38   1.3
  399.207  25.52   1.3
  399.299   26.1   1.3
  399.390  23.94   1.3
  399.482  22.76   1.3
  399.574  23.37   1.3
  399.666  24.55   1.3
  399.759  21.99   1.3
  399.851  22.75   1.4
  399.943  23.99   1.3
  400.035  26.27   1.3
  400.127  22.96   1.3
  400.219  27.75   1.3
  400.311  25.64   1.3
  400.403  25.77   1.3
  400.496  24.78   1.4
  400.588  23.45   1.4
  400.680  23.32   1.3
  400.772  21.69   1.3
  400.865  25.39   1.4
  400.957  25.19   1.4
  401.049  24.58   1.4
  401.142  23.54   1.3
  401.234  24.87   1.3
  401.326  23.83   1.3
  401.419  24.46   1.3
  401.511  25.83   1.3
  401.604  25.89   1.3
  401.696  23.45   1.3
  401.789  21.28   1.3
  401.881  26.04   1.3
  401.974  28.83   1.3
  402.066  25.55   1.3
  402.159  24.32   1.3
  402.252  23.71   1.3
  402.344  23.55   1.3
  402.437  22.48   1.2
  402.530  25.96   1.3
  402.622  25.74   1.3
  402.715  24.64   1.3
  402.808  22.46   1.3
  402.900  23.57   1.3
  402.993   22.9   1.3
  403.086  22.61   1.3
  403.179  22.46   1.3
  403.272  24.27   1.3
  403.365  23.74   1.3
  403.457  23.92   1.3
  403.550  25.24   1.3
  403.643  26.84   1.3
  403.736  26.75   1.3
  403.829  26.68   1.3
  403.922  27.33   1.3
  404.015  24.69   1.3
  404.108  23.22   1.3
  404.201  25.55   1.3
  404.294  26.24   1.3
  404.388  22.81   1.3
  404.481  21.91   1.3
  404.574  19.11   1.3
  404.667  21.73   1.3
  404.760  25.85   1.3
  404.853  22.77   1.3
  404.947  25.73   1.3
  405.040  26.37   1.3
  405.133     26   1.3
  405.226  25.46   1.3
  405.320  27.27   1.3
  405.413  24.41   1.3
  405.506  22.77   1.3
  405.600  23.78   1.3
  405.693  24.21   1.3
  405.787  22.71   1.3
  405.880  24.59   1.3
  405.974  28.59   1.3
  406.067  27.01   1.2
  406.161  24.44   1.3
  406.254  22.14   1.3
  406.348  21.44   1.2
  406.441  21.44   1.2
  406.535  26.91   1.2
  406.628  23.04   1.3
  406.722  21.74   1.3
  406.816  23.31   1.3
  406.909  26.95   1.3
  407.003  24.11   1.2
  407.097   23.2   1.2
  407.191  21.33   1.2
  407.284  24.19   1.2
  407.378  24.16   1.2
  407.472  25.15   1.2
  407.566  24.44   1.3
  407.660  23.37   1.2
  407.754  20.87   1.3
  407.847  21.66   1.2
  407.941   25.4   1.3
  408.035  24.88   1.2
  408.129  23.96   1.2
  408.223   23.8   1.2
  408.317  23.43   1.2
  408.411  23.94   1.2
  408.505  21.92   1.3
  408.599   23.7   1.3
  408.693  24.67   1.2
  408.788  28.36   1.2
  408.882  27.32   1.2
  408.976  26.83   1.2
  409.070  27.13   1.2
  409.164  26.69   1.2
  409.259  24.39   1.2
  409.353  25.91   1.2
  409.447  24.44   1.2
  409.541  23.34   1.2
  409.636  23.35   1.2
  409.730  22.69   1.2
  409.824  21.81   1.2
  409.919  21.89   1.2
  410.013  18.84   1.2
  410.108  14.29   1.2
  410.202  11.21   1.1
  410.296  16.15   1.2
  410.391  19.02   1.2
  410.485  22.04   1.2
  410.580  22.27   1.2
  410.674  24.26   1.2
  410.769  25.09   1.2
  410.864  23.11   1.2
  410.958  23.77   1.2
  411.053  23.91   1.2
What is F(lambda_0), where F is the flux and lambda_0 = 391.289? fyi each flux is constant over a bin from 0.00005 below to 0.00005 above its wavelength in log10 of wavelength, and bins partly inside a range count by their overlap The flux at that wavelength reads 24.49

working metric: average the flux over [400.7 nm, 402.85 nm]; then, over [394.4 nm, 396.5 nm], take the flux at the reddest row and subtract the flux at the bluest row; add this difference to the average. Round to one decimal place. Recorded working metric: 20.9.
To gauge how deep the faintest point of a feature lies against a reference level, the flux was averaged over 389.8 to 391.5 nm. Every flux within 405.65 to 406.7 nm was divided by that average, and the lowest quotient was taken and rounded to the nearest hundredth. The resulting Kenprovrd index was 0.97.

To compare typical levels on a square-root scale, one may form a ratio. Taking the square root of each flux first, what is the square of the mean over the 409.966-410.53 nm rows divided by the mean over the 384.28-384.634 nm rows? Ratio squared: 0.73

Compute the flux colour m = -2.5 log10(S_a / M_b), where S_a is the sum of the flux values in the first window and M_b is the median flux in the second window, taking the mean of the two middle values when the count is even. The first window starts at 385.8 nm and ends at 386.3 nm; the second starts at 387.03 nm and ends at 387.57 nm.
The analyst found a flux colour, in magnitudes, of -1.94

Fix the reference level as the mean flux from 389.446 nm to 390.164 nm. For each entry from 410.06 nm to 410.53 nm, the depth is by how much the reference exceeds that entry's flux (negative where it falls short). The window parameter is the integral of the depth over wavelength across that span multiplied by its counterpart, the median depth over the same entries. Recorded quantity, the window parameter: 15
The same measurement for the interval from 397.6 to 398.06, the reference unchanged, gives 0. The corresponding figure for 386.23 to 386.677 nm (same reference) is 0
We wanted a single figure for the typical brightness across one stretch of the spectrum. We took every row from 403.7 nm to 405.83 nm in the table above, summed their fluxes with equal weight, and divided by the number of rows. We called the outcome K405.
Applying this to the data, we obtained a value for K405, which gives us 24.5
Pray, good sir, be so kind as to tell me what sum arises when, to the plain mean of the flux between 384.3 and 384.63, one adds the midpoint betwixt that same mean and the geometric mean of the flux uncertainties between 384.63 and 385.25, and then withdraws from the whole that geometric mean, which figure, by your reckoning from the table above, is 34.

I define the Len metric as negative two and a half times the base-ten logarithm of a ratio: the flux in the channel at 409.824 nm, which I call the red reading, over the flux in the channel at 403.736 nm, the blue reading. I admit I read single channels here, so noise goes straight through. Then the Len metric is 0.22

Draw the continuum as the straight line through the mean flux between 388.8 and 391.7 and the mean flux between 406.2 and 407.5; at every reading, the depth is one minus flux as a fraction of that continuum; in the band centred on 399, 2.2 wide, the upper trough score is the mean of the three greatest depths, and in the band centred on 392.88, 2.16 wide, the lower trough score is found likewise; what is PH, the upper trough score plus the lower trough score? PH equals 0.89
